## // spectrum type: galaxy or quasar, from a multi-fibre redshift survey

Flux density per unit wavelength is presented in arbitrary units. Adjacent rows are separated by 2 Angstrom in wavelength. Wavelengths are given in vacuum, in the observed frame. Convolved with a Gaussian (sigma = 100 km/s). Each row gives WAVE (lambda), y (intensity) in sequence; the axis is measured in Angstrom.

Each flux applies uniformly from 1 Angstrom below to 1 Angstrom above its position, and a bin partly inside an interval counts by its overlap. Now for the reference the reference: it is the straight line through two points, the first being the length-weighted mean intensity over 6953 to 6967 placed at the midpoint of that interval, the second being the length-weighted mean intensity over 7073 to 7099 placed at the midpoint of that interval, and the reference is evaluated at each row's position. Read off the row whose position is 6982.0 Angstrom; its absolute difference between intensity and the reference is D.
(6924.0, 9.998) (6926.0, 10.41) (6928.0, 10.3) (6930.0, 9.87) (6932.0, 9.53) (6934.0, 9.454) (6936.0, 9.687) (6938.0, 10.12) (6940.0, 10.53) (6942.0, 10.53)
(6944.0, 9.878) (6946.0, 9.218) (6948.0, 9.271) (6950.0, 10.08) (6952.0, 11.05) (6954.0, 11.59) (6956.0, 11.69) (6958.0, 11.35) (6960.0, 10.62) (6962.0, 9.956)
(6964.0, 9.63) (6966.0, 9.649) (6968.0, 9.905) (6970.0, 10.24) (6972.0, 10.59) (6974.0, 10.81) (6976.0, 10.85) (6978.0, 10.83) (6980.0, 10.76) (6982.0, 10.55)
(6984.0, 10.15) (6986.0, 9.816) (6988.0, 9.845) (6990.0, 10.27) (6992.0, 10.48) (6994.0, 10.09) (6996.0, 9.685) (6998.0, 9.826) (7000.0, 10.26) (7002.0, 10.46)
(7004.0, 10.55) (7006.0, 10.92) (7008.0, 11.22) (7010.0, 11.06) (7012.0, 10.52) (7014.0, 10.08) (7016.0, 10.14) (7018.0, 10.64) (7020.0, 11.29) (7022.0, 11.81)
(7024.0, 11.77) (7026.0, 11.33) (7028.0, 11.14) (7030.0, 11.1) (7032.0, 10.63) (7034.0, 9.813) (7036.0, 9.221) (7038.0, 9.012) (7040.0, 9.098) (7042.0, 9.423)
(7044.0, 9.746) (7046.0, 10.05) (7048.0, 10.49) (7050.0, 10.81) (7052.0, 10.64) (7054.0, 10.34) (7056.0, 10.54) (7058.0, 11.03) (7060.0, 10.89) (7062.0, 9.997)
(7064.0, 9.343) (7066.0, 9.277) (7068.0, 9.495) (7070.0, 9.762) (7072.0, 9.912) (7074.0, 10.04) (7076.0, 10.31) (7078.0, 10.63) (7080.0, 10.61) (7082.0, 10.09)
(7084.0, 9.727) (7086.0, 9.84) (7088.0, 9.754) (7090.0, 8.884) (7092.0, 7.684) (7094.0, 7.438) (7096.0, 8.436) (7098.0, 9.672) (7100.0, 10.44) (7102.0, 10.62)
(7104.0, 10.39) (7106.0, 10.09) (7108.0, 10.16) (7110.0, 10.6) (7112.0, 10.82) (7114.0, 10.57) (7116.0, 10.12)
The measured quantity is 0.11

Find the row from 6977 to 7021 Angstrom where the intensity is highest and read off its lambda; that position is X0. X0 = 7020.0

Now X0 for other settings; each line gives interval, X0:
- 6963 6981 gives 6976.0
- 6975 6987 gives 6976.0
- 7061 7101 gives 7078.0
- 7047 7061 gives 7058.0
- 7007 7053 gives 7022.0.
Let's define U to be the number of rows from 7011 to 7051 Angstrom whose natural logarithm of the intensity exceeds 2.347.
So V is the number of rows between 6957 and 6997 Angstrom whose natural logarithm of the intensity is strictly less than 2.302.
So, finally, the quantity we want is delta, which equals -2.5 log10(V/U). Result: 0.5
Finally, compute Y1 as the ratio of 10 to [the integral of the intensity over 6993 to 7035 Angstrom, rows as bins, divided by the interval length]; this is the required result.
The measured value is 0.94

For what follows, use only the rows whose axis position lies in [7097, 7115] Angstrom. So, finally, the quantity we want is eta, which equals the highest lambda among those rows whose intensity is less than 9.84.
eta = 7098.0 Angstrom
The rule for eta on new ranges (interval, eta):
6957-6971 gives 6966.0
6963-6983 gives 6966.0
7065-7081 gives 7070.0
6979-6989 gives 6986.0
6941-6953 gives 6948.0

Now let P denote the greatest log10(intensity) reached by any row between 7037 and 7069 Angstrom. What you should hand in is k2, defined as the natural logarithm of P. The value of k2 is 0.042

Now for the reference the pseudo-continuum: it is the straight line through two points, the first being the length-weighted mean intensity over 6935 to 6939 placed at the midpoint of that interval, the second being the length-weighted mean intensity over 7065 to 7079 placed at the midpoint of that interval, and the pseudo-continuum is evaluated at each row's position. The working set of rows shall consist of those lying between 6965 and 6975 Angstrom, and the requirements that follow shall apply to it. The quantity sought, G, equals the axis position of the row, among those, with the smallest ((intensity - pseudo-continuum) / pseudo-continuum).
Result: 6966.0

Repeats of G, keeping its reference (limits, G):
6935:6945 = 6936.0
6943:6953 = 6946.0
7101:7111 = 7106.0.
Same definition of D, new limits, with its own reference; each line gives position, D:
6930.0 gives 1.05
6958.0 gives 0.69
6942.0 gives 0.28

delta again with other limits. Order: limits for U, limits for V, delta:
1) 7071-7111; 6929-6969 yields -1.1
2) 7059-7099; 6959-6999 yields -1.1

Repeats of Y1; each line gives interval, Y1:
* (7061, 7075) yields 1.03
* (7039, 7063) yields 0.98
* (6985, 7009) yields 0.97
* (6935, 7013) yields 0.96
